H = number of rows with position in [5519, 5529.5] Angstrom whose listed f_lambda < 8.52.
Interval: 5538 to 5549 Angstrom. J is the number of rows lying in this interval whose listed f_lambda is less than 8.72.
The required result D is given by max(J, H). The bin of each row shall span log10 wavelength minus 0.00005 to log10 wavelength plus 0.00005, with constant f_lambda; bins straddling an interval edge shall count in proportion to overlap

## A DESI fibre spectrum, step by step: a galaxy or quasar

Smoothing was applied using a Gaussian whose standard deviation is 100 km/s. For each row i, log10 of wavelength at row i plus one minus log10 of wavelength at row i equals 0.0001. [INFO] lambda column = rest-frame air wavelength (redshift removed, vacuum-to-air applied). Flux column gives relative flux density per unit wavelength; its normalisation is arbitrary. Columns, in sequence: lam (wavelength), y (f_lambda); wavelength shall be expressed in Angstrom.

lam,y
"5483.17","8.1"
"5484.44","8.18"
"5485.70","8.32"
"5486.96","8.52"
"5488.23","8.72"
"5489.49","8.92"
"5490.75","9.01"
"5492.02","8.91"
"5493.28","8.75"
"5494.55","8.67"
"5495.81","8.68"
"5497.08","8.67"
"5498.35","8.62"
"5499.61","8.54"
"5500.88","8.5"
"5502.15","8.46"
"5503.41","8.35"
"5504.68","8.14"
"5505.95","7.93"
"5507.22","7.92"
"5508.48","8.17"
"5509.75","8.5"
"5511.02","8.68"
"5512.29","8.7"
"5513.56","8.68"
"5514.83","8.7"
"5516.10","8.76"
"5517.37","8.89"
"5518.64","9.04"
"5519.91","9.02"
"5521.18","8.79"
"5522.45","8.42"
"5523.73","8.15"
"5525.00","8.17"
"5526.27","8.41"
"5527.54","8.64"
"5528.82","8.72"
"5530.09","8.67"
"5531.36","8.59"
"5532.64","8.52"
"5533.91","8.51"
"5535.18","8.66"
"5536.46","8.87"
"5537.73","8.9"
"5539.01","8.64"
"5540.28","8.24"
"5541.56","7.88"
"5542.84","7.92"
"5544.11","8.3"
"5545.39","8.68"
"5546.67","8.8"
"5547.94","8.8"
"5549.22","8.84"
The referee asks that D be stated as 6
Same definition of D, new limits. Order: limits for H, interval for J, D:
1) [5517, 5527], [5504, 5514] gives 8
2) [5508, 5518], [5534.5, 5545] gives 6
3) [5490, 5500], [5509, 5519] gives 5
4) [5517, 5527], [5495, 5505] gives 8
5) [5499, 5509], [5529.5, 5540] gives 7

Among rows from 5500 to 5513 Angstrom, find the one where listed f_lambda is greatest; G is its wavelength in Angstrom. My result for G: 5512.29 Angstrom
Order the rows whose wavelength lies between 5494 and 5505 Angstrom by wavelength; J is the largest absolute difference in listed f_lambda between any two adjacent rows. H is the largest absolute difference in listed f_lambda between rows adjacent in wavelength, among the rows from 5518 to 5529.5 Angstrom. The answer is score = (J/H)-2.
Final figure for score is -1.4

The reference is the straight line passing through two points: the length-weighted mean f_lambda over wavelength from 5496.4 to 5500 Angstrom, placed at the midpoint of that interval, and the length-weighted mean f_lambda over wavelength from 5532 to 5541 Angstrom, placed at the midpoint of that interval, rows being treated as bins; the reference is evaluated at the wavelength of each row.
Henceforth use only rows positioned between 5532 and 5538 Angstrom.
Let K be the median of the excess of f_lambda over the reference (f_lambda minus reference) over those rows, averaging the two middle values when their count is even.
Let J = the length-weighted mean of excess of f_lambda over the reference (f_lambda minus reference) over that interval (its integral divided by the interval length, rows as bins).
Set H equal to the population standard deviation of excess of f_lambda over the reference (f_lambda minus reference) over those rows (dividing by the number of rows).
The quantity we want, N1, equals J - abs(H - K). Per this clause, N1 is -0.1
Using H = 0.17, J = 0.1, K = 0.0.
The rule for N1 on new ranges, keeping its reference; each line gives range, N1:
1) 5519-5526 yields -0.6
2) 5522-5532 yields -0.5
